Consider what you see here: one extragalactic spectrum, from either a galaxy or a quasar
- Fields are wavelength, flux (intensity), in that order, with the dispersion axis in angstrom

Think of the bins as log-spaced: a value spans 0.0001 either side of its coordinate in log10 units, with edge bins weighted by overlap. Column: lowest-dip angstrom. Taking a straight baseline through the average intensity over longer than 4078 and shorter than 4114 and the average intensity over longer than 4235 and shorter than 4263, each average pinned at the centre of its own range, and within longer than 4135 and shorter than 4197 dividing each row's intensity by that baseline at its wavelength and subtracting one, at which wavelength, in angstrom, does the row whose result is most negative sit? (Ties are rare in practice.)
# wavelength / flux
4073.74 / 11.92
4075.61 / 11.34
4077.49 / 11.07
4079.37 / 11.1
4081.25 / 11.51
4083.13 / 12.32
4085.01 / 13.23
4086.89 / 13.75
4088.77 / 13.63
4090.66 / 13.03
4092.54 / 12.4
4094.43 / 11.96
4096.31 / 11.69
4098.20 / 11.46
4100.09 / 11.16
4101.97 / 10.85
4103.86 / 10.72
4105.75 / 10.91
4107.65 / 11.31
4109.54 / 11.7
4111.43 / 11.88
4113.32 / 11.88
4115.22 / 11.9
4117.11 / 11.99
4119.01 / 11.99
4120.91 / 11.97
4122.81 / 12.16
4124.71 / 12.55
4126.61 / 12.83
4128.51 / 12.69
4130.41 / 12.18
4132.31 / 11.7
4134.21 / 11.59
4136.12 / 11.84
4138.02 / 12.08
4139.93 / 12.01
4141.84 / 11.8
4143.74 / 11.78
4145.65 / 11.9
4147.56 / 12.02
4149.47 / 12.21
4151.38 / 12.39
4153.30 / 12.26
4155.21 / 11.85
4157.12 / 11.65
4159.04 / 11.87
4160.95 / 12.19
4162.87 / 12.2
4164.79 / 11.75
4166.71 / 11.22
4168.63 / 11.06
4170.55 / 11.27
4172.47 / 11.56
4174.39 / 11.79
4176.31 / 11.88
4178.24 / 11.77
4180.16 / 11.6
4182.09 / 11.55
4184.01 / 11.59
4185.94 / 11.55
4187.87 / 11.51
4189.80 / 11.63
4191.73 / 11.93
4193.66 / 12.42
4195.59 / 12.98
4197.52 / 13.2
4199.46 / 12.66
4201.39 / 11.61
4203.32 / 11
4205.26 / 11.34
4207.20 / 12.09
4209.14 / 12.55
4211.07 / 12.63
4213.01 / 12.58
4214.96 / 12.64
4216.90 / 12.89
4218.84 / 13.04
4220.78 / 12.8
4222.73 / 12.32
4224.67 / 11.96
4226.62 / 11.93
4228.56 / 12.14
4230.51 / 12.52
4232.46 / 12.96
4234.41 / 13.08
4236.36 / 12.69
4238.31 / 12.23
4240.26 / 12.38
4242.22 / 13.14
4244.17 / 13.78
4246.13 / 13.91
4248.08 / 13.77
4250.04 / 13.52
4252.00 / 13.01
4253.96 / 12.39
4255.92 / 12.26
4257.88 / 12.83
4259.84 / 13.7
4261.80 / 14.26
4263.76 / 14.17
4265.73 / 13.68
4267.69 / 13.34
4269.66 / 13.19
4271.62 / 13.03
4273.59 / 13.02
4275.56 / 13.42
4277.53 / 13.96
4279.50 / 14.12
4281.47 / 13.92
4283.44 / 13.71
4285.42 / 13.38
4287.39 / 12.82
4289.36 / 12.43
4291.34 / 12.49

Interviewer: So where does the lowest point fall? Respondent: 4168.63 angstrom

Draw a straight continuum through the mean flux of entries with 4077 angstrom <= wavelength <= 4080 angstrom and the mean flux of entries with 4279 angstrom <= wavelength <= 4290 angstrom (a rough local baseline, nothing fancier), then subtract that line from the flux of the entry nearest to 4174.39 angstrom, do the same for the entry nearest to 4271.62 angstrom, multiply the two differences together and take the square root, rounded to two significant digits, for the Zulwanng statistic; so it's 0.29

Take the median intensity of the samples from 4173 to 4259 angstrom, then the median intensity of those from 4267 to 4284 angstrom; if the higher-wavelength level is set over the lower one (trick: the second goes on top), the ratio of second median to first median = 1.08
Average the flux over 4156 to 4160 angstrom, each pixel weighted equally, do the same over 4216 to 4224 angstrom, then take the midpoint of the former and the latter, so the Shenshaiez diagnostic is 12.3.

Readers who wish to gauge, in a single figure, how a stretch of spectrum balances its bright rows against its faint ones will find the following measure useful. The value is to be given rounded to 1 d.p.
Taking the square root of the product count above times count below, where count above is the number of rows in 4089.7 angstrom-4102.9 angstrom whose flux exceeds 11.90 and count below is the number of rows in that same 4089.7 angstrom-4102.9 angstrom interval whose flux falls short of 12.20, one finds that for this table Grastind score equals 3.9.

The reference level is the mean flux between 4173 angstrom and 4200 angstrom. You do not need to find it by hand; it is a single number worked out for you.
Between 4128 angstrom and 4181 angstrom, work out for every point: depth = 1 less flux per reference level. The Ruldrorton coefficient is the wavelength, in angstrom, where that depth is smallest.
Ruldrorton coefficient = 4128.51 angstrom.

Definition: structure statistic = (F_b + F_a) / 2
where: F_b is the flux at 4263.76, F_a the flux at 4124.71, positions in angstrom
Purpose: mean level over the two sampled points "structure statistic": 13.4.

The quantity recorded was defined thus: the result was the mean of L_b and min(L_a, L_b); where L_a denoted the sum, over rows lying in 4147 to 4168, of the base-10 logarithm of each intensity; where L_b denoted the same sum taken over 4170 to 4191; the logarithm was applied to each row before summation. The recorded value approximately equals 11.7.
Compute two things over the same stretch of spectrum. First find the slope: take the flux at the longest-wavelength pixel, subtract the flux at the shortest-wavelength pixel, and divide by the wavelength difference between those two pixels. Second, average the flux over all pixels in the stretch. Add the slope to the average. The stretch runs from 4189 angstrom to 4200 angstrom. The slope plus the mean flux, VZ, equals 12.6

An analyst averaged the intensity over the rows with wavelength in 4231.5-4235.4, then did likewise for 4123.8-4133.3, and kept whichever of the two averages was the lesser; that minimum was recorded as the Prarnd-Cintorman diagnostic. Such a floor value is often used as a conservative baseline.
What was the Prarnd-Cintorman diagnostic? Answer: 12.4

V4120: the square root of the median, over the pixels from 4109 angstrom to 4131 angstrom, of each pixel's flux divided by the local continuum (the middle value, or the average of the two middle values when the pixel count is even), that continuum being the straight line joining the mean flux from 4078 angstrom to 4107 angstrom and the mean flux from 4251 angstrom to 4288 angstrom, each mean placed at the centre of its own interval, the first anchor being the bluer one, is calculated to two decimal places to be 0.99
